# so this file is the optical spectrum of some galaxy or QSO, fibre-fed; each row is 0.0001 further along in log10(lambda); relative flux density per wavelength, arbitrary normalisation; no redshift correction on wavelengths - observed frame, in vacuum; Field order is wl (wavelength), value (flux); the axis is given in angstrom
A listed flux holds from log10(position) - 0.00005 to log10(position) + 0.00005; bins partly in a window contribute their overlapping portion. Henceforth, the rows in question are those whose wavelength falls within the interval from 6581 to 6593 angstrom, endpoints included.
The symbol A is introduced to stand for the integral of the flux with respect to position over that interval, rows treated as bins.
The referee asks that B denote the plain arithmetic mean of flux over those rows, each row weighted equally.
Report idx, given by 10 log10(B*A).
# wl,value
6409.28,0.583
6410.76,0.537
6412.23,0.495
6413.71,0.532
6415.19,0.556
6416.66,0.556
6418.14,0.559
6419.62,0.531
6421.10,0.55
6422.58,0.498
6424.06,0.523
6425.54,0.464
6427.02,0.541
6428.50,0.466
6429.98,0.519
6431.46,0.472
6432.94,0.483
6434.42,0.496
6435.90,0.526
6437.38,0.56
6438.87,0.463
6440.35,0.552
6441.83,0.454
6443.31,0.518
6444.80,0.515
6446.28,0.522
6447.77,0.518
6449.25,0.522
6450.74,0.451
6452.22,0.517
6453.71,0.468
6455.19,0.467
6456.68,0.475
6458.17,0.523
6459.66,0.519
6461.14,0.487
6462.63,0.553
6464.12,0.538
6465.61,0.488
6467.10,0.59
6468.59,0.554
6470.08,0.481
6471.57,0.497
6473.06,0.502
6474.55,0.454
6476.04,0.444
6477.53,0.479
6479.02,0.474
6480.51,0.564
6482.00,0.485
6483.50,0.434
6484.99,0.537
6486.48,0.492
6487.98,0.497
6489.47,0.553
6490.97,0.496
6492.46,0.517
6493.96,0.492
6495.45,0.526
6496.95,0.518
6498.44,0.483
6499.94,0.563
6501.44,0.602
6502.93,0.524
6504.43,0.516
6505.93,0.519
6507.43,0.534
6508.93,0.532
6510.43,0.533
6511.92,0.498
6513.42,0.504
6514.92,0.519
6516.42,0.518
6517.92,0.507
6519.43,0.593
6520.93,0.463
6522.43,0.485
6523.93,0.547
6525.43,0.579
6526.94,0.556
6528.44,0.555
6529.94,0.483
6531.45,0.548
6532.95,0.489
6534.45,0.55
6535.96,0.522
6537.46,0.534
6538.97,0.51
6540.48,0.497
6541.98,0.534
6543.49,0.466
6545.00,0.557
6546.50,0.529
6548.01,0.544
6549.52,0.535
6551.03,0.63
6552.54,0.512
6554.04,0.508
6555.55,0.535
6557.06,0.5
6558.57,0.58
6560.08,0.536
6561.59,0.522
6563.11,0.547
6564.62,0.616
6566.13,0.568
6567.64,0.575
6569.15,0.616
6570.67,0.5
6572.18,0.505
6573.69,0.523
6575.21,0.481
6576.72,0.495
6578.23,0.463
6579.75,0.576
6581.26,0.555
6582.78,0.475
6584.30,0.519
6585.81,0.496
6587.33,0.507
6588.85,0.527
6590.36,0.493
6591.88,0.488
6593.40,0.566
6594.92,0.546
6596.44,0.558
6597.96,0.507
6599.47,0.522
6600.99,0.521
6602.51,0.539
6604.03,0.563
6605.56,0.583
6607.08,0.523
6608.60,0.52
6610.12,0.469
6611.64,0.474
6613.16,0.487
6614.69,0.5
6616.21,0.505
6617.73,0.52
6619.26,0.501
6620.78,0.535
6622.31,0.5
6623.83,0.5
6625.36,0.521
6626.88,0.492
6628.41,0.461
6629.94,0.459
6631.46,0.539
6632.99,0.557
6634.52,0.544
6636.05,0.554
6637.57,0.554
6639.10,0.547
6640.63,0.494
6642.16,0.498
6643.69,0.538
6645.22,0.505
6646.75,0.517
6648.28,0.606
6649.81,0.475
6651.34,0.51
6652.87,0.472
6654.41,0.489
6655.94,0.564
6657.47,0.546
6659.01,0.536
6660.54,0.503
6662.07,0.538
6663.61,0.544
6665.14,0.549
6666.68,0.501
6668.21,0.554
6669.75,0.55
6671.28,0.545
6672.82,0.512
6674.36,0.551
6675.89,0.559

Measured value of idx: 4.9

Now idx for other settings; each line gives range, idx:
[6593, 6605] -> 5.4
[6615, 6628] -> 5.3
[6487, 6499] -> 4.9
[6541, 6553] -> 5.4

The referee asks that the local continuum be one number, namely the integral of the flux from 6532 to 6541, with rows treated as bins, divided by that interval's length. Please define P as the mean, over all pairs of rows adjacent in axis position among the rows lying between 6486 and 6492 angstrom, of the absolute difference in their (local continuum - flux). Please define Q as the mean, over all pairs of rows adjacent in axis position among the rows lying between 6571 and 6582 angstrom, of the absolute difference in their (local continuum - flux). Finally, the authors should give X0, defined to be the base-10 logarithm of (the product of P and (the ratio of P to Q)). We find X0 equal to -1.41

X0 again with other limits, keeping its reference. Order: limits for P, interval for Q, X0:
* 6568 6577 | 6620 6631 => -1.11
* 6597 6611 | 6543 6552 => -1.92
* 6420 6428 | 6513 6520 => -1.00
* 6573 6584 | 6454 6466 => -1.10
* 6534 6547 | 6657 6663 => -1.26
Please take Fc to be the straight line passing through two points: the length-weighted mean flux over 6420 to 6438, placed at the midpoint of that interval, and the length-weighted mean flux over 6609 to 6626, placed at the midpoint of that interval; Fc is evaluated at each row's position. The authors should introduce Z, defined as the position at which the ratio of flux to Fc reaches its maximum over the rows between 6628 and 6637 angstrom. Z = 6632.99 angstrom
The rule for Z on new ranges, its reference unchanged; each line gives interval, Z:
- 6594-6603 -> 6596.44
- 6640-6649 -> 6648.28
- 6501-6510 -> 6501.44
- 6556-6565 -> 6564.62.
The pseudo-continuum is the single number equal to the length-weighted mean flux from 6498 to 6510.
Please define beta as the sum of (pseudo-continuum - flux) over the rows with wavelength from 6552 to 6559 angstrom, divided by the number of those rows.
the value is 0.008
